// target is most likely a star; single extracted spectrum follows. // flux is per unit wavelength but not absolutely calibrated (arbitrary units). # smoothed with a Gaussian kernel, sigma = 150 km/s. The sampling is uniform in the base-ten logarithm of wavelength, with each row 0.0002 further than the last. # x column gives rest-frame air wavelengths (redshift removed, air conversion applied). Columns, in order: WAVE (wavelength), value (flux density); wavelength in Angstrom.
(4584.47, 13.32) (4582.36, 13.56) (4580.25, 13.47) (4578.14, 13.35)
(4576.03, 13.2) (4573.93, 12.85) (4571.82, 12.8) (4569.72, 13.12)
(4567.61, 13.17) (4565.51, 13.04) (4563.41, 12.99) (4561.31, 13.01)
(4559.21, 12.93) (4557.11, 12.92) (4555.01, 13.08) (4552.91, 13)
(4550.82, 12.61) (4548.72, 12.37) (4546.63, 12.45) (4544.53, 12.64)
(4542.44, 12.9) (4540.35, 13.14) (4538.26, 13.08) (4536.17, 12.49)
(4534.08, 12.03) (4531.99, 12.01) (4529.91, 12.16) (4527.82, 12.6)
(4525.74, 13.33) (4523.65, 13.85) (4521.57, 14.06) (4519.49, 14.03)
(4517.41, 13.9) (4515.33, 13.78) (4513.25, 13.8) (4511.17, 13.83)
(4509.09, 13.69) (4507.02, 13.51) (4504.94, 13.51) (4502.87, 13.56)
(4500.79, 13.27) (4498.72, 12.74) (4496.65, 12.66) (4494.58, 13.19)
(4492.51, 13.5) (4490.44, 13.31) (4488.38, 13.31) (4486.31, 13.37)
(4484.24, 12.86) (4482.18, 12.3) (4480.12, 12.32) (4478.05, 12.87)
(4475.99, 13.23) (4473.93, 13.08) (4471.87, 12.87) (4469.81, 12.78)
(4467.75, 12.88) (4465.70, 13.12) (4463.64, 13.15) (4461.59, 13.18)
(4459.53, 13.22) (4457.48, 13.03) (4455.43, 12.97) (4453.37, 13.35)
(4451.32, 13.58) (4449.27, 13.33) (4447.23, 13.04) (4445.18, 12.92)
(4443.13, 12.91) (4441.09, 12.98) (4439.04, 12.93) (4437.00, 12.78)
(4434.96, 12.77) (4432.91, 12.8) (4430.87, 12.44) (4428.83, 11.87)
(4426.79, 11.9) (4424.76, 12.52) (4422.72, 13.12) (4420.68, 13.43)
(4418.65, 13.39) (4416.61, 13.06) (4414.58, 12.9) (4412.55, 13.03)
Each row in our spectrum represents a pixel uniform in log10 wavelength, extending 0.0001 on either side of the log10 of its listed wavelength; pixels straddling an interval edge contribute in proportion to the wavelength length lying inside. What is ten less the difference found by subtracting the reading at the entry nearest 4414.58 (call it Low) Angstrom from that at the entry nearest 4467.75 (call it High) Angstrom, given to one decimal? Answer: 10.0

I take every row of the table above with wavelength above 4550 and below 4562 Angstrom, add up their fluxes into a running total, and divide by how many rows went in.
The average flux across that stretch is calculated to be 12.9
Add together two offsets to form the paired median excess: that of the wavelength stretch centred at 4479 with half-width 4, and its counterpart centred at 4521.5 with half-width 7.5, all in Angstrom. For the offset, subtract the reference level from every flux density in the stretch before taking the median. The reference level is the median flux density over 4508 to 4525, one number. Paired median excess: -1.2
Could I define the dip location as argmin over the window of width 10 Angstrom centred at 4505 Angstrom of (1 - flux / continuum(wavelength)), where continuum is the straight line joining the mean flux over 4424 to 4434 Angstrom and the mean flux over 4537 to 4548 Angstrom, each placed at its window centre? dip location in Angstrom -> 4509.09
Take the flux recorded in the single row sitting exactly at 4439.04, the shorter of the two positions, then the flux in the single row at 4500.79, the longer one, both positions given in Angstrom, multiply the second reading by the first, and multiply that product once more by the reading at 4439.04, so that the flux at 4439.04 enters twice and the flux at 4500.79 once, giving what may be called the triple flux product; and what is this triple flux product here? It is 2219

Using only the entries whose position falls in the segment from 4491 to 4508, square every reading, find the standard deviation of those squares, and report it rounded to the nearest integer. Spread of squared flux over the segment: 9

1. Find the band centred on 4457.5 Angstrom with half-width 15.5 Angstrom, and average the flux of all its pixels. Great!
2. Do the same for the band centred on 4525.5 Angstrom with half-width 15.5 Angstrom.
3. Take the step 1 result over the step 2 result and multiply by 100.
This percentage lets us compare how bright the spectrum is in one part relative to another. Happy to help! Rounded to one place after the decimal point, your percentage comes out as 99.1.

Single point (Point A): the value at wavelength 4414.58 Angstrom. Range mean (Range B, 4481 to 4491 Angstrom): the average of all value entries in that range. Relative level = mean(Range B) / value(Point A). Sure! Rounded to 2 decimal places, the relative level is 1.01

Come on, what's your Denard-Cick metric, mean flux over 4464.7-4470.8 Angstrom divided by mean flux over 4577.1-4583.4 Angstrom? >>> 0.96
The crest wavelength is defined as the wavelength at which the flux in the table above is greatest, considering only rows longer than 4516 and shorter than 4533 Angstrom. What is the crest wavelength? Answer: 4521.57 Angstrom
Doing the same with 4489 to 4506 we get 4502.87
